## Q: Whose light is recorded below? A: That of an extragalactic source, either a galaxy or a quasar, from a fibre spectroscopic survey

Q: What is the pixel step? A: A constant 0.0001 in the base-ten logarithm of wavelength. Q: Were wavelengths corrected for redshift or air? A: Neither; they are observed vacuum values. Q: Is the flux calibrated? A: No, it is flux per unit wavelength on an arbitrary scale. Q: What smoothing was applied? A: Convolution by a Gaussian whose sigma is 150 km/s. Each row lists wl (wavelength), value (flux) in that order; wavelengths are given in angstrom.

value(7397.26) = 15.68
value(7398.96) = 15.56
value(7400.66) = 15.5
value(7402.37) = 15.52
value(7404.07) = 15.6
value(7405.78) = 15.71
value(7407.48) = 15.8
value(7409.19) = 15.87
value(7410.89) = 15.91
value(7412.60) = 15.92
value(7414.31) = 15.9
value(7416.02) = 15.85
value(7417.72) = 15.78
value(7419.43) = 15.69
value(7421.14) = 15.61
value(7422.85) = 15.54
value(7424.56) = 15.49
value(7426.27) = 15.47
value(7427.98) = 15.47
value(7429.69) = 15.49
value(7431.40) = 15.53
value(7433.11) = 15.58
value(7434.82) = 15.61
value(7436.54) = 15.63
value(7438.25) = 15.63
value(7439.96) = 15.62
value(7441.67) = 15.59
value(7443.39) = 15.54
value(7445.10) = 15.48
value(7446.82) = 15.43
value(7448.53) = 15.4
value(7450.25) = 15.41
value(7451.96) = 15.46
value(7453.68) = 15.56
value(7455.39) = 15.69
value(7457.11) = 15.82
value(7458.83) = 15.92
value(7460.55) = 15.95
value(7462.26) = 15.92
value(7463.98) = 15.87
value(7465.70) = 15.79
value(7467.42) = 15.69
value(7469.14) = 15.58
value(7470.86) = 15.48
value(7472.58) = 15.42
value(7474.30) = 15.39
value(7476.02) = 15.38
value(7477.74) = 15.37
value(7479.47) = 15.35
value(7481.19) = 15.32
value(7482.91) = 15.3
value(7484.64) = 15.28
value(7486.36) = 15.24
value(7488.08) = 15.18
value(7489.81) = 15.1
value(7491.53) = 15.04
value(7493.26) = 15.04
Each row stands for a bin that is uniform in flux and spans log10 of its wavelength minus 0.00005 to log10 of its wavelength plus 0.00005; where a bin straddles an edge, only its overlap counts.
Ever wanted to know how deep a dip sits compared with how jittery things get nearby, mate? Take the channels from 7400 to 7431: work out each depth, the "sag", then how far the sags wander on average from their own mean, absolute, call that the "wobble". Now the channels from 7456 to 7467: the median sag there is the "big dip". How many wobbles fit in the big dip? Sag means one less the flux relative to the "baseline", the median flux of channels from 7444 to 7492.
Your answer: -3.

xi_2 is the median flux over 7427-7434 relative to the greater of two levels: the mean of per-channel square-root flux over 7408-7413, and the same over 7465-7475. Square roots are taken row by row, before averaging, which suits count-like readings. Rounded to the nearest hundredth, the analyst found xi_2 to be 3.89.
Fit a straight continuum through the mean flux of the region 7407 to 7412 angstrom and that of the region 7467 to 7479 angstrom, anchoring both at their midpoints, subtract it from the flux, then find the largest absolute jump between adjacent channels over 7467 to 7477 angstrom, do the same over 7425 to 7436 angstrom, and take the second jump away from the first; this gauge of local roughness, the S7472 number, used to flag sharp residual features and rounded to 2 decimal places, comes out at 0.04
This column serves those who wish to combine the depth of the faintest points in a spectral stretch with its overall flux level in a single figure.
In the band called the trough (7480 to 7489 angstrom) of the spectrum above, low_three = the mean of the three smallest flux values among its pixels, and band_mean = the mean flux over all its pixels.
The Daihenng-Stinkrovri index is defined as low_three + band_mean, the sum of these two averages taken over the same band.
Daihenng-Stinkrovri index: 30.5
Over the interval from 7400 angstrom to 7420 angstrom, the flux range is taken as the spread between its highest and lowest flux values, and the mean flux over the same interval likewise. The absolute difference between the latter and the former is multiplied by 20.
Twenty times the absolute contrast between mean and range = 307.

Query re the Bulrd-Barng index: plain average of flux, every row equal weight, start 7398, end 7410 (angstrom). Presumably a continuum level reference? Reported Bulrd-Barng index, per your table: 15.65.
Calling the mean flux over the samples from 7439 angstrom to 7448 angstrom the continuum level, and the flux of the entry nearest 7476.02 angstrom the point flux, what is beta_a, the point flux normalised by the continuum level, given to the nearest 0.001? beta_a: 0.990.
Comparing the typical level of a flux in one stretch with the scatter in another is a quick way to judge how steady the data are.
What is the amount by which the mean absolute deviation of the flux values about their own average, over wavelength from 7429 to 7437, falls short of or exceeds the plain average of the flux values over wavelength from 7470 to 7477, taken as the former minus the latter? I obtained -15.4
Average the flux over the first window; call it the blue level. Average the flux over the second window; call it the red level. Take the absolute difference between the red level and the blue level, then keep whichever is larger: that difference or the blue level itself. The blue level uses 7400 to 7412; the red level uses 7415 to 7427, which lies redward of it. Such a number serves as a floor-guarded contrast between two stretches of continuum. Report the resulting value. 15.7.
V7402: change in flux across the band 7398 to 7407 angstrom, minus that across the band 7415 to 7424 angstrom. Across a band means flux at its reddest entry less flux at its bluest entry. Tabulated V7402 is 0.5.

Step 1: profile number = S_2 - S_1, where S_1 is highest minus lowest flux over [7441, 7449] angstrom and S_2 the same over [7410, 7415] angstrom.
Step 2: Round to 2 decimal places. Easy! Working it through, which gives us -0.17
